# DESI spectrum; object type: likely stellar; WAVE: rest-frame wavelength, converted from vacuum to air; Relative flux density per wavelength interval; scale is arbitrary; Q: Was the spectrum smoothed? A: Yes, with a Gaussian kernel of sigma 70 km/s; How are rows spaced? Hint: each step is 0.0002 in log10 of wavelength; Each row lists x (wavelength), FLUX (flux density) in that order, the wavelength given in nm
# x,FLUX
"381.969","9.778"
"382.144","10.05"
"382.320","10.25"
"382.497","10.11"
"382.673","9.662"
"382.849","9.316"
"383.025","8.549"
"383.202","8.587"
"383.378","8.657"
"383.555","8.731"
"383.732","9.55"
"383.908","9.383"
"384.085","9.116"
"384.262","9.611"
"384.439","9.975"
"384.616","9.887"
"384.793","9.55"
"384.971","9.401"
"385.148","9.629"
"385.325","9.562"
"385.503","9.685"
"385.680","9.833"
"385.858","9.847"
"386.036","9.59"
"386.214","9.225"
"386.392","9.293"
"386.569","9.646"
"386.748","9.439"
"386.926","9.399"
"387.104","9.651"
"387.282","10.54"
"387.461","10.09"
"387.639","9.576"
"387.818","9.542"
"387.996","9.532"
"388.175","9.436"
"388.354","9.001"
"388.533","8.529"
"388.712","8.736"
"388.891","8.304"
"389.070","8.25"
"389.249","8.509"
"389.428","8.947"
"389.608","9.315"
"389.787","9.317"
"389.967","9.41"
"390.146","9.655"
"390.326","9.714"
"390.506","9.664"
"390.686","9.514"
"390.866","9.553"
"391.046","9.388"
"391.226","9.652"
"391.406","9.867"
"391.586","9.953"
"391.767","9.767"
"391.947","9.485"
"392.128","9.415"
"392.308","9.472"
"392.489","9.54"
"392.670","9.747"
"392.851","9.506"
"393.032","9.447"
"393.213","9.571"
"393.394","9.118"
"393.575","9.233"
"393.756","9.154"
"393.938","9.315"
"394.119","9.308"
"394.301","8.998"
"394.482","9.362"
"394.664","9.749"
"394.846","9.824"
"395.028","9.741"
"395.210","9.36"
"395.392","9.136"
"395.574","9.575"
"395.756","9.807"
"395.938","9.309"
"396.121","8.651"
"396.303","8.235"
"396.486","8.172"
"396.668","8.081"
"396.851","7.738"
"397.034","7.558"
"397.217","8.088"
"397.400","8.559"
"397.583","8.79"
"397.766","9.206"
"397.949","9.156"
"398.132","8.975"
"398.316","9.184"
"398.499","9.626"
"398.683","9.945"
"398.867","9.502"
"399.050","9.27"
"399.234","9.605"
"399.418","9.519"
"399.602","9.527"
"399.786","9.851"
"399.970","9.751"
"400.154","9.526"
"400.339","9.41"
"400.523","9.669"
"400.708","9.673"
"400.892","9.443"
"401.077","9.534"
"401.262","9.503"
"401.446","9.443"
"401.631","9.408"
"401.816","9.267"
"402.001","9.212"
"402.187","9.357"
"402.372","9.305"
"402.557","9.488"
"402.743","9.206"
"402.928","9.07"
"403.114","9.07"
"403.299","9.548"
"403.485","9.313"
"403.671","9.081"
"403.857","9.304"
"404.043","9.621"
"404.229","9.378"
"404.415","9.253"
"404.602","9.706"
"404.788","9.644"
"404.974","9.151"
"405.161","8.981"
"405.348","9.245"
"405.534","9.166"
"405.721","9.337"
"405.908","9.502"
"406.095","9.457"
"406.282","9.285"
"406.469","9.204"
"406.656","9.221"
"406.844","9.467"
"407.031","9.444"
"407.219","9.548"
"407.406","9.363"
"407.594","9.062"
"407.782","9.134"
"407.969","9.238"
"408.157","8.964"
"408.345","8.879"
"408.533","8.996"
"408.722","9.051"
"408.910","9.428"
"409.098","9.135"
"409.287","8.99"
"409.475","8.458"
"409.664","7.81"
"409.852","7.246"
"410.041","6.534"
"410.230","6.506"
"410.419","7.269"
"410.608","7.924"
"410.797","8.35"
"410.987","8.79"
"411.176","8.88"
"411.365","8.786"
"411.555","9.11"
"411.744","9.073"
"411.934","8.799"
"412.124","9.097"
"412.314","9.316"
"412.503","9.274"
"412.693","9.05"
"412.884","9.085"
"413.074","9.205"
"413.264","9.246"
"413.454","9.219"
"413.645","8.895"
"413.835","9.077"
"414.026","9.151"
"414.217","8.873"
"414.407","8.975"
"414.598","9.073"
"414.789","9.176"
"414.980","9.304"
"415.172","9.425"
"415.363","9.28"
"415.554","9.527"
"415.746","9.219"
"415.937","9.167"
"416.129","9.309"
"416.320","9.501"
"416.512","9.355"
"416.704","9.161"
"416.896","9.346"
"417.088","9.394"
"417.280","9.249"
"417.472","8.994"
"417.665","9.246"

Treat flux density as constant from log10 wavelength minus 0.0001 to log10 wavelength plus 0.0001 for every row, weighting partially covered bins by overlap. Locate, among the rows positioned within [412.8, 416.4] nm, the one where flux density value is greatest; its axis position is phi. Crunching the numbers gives 415.554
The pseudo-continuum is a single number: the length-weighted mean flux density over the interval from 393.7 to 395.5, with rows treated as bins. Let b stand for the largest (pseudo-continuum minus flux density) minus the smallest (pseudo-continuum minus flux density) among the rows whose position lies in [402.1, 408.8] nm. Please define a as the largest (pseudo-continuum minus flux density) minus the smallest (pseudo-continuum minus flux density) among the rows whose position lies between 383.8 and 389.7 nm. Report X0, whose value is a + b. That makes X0 3.1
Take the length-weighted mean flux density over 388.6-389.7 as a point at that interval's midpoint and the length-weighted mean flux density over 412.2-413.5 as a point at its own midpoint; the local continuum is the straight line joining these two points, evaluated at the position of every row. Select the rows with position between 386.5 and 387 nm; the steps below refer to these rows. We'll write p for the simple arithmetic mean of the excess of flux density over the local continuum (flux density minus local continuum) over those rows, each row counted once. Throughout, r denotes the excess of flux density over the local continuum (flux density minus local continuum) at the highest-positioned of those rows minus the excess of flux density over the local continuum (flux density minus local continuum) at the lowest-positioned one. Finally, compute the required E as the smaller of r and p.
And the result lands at -0.25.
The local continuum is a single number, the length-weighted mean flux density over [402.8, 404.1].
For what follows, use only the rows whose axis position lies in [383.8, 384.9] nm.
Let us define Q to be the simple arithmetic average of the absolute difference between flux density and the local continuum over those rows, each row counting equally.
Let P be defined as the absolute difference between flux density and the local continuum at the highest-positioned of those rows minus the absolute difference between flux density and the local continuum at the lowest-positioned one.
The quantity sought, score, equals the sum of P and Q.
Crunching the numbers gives 0.53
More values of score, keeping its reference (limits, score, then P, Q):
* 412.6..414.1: 0.06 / -0.1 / 0.2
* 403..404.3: 0.06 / -0.1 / 0.2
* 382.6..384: 0.14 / -0.3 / 0.4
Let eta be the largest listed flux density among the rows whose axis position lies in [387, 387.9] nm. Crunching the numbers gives 10.54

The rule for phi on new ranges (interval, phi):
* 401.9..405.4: 404.602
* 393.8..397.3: 394.846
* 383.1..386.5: 384.439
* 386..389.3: 387.282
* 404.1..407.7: 404.602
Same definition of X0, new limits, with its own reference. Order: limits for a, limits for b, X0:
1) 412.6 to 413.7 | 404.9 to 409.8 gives 2.1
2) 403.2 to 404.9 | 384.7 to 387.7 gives 1.9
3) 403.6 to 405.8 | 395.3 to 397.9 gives 3.0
